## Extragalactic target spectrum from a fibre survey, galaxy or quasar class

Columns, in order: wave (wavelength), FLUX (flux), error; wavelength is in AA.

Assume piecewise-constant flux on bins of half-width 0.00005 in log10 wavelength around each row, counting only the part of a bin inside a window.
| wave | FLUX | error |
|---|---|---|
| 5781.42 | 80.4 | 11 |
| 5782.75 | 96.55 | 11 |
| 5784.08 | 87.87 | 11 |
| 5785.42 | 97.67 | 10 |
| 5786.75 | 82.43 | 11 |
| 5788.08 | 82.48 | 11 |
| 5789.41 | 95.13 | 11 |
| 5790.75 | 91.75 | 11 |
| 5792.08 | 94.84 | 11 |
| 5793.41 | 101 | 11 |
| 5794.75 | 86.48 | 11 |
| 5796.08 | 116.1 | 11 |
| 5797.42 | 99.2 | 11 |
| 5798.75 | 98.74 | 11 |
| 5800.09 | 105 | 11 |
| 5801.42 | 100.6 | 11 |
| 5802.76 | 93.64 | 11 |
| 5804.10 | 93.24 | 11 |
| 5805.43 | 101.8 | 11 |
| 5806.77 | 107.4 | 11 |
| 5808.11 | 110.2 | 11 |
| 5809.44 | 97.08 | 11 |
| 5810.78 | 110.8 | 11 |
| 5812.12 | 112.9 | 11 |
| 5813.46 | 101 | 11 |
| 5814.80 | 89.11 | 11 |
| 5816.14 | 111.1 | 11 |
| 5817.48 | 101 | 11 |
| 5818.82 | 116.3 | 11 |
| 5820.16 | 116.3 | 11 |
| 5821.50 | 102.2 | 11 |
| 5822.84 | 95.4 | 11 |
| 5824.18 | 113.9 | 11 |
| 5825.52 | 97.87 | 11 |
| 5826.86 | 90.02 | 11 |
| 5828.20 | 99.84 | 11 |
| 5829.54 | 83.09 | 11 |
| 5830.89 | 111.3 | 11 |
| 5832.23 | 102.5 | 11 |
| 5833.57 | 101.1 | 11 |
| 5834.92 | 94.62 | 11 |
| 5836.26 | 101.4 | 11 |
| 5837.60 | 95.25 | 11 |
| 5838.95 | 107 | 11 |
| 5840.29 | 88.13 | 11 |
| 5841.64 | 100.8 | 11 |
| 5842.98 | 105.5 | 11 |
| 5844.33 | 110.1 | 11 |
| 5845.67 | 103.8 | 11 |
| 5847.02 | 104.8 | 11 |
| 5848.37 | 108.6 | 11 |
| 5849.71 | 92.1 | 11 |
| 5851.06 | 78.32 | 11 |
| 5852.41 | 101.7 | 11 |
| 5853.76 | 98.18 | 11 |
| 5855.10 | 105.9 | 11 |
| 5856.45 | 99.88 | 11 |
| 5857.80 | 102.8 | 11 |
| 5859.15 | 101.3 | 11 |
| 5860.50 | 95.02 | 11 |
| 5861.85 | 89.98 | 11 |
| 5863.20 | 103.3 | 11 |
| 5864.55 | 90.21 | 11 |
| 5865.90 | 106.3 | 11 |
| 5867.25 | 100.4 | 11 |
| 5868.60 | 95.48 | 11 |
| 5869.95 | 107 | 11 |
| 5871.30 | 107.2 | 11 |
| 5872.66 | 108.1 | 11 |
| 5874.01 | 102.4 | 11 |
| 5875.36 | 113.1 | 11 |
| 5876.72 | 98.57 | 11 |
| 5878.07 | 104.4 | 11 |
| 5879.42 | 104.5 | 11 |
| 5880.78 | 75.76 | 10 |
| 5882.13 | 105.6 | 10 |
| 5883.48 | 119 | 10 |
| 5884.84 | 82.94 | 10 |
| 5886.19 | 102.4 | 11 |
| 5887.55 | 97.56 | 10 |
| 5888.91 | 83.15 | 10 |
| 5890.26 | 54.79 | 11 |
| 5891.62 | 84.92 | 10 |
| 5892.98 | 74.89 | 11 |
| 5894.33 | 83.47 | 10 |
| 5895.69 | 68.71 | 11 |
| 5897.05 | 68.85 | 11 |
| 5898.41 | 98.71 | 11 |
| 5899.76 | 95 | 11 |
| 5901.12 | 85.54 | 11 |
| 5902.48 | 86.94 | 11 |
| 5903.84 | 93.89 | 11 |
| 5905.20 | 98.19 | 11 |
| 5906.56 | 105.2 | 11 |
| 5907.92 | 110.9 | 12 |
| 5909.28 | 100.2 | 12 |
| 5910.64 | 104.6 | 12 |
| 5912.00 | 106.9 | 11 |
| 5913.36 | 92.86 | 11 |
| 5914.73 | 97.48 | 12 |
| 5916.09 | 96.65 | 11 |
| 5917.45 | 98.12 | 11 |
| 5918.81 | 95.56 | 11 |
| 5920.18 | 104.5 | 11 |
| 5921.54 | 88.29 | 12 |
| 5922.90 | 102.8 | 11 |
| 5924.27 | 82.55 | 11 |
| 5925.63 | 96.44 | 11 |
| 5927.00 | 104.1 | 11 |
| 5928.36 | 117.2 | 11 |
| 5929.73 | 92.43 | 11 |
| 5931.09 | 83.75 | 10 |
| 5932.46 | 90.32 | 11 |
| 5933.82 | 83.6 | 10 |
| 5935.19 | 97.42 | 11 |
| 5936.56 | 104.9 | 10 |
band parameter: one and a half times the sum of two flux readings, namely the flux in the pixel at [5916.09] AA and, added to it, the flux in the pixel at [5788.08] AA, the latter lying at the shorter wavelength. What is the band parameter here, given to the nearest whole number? 269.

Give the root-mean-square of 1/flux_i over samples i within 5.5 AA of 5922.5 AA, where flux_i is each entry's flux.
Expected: 0.0105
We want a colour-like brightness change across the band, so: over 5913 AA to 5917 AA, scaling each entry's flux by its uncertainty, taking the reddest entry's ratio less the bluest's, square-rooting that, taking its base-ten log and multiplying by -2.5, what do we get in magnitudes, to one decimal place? 0.6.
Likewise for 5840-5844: -0.2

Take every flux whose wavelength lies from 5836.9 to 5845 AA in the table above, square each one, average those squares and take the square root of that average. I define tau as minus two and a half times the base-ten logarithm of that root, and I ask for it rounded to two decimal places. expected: -5.02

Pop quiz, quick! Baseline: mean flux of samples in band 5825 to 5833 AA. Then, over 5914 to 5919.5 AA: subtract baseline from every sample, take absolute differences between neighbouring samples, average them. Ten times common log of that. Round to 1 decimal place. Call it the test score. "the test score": 2.1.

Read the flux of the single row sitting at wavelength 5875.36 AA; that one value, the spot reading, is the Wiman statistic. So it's 113.1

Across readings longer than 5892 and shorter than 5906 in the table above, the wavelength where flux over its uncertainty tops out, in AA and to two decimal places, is 5898.41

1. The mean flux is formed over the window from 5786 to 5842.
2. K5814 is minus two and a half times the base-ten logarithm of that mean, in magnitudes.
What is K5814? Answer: -5.00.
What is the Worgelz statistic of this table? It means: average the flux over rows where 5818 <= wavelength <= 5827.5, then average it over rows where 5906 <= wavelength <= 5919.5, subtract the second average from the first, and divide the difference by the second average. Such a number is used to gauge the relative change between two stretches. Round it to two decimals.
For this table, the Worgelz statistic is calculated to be 0.04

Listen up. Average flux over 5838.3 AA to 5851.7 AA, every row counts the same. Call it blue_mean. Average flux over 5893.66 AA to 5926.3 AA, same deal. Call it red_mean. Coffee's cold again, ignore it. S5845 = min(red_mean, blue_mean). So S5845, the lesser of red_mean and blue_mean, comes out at 94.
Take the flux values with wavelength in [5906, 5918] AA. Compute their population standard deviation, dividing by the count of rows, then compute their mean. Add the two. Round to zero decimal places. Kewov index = 107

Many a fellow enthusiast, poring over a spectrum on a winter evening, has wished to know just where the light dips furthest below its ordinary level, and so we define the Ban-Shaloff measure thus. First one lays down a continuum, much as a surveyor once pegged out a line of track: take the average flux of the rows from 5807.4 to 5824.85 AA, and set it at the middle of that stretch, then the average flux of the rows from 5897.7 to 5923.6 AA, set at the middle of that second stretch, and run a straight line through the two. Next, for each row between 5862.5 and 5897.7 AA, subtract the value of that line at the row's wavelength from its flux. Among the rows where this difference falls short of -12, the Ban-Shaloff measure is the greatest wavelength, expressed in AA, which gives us 5897.05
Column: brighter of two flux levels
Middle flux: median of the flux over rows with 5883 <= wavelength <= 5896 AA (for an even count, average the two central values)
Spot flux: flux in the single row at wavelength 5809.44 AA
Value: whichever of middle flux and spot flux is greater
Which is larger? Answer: 97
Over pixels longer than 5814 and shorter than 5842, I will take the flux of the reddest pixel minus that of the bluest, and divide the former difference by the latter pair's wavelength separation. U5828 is 0.4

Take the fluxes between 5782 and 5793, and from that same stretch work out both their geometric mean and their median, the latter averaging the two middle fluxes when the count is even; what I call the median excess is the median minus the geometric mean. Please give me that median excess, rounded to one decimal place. 2.4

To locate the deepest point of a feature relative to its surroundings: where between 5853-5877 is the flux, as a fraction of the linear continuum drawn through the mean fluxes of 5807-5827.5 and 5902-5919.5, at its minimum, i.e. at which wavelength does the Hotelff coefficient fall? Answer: 5861.85 AA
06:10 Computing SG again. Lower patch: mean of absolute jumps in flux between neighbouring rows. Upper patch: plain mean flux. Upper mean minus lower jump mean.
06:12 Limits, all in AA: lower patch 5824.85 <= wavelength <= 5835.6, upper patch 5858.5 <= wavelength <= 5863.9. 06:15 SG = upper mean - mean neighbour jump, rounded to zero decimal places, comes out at 86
